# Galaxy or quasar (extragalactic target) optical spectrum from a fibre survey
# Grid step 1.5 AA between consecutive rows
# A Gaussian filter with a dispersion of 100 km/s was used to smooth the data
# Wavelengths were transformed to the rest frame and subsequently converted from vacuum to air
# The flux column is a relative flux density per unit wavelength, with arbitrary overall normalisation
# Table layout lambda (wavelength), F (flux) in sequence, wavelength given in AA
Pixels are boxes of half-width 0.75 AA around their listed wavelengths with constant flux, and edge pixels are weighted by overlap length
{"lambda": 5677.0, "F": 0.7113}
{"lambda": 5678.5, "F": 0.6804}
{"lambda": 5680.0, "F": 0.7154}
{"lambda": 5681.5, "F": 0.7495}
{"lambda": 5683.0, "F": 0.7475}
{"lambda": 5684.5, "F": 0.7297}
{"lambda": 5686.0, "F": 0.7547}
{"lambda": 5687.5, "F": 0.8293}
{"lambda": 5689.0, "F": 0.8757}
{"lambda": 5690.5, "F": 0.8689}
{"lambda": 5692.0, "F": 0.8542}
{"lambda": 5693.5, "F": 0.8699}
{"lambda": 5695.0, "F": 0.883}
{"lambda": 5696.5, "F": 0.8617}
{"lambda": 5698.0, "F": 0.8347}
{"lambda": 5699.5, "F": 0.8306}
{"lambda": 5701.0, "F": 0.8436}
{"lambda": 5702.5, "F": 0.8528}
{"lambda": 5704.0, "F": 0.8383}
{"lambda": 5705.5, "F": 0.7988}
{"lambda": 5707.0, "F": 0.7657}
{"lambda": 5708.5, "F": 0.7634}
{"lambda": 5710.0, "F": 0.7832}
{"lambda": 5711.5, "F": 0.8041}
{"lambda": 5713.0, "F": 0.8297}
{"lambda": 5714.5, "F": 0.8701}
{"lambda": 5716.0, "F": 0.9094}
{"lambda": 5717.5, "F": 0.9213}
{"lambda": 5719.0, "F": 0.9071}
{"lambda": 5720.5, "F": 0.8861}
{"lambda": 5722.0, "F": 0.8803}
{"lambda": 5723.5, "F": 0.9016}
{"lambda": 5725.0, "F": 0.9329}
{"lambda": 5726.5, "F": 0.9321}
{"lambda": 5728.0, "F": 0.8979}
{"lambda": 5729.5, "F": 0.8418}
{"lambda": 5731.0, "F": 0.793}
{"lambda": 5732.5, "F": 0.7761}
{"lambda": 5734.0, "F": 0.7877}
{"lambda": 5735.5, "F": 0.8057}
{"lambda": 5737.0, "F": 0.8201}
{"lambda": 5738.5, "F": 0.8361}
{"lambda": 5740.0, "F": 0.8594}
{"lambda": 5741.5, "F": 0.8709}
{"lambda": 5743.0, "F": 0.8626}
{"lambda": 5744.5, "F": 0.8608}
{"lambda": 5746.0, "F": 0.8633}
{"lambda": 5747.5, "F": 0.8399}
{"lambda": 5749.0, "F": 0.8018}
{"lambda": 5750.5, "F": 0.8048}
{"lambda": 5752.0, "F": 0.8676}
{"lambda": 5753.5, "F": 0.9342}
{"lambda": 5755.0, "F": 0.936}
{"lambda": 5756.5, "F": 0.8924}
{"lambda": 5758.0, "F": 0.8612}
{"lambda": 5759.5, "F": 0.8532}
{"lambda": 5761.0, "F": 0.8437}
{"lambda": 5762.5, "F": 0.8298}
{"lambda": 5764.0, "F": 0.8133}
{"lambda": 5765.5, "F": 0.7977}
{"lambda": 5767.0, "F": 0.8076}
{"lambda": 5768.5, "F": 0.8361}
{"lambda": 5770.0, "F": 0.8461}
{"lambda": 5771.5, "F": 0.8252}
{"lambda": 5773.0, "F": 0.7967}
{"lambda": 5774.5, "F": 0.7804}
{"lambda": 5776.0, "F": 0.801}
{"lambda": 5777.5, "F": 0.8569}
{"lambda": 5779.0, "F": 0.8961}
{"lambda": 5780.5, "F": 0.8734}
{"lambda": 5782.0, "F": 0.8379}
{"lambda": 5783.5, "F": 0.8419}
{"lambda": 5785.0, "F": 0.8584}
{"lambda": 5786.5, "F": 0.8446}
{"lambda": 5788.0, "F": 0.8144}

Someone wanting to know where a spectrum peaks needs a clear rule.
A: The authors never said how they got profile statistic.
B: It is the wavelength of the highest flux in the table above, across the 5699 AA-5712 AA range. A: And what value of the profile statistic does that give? 5702.5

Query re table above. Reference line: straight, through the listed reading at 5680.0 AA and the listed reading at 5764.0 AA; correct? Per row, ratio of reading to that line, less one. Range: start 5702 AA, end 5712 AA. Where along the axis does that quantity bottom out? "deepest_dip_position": 5708.5 AA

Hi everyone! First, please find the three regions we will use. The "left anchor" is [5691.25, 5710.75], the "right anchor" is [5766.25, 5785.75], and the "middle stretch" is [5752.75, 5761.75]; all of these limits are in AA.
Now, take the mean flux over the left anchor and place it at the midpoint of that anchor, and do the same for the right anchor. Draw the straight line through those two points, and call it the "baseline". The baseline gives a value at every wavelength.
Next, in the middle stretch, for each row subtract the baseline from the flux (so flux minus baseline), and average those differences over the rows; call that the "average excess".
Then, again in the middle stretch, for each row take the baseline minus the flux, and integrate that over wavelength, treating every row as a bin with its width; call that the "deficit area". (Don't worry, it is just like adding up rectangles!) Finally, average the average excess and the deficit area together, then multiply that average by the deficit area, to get 0.10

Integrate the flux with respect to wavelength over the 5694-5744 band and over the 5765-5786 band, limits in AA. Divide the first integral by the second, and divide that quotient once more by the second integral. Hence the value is 0.14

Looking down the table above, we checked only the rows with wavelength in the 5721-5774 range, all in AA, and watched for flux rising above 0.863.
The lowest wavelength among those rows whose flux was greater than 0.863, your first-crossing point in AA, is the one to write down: 5722.0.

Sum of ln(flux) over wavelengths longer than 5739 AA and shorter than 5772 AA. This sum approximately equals -3.6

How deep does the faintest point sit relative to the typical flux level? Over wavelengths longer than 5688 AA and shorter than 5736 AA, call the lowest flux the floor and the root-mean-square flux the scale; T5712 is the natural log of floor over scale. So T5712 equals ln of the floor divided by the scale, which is -0.109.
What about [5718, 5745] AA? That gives -0.102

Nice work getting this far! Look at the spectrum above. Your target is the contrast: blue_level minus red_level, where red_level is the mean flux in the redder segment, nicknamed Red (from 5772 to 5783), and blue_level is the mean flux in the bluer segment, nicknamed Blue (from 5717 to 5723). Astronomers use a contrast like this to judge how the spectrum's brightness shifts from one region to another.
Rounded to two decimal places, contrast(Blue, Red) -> 0.06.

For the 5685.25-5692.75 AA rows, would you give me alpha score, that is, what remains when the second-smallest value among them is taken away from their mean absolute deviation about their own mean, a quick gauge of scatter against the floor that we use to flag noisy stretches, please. -0.79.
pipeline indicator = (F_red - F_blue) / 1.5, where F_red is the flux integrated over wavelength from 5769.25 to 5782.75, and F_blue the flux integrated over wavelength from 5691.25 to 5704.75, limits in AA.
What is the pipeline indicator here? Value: -0.16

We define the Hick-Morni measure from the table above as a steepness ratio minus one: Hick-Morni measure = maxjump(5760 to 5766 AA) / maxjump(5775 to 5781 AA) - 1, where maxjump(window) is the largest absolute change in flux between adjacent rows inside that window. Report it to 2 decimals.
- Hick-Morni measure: -0.70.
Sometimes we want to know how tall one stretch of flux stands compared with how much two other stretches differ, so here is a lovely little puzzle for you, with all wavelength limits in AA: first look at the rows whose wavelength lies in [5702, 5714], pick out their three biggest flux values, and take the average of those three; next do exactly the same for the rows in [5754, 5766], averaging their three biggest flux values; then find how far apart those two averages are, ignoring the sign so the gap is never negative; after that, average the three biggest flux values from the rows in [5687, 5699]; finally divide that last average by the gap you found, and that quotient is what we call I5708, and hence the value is 15.6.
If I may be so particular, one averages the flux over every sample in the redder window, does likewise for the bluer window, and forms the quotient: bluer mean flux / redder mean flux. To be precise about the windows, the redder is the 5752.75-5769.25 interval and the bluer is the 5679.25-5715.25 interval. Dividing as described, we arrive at 0.953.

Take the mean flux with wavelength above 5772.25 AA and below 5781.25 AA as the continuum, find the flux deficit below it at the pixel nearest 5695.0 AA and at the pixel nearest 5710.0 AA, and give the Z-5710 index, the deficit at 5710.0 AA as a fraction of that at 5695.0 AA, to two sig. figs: -1.0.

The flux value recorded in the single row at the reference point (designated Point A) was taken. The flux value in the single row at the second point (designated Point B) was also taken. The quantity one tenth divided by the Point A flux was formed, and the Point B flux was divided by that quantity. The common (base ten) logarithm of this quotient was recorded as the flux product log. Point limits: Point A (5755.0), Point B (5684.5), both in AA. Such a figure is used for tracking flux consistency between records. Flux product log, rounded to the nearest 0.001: 0.834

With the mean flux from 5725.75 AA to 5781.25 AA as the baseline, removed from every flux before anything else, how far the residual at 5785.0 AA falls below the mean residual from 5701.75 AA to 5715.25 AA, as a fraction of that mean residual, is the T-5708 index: 1.5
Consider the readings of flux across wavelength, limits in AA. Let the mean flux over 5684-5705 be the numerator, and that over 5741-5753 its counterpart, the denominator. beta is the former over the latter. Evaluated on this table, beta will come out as 0.99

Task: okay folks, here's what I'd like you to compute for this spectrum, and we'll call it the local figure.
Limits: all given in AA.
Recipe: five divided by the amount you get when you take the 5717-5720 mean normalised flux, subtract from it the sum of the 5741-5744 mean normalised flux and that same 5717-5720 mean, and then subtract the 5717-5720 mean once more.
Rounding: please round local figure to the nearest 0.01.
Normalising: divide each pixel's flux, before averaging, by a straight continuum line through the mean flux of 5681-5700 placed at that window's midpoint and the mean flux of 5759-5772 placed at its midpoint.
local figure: -2.32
